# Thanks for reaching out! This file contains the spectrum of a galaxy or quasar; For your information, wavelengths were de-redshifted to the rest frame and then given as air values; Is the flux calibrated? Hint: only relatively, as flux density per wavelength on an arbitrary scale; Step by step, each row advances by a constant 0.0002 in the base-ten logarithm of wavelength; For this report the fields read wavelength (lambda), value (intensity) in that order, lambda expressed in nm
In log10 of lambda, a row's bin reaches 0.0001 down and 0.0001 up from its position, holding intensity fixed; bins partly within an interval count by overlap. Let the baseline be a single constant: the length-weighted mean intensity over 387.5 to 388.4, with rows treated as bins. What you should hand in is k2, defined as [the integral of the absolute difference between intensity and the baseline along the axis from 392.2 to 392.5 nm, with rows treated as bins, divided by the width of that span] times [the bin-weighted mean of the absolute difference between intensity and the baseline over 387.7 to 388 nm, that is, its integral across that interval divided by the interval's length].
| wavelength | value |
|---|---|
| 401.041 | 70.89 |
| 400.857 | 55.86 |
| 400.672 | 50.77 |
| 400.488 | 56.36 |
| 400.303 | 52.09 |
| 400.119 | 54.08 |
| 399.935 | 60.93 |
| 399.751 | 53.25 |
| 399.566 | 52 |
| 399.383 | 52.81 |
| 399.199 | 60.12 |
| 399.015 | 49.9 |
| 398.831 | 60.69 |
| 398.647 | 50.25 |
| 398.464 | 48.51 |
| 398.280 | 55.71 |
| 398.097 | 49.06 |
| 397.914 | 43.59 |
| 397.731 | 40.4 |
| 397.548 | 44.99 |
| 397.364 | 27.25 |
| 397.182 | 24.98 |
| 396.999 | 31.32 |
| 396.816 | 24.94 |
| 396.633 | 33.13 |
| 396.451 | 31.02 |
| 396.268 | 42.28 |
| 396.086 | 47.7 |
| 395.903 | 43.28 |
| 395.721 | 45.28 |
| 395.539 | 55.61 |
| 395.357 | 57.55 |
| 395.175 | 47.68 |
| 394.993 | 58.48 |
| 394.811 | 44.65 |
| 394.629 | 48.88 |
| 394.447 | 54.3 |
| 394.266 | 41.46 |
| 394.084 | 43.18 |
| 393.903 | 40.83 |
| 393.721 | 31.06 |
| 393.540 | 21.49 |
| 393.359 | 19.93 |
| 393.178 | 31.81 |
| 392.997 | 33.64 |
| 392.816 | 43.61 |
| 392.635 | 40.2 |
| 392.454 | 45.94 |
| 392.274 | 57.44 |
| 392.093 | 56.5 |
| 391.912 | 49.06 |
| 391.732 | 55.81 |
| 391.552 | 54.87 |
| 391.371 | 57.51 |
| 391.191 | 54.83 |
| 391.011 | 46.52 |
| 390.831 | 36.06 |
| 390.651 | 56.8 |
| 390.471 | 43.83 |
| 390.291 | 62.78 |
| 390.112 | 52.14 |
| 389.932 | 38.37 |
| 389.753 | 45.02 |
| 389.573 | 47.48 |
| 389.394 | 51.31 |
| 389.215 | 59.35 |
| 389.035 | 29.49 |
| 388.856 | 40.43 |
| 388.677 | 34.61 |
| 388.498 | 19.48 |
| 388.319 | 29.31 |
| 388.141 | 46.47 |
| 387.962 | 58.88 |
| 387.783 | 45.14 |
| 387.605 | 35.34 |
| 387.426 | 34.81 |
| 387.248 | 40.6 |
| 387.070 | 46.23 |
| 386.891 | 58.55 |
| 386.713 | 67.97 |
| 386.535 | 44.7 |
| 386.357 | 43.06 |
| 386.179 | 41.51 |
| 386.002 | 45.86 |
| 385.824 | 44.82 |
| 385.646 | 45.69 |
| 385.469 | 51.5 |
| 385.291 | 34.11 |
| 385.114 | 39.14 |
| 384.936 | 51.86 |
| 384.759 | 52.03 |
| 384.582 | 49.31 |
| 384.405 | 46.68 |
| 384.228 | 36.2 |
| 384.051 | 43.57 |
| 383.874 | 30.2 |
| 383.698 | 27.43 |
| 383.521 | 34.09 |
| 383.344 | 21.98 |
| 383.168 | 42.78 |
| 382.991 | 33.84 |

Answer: 73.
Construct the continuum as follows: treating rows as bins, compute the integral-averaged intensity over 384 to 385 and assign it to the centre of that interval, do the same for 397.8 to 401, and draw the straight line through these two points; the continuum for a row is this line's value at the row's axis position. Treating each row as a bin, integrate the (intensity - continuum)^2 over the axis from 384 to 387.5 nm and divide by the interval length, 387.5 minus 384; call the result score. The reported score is 63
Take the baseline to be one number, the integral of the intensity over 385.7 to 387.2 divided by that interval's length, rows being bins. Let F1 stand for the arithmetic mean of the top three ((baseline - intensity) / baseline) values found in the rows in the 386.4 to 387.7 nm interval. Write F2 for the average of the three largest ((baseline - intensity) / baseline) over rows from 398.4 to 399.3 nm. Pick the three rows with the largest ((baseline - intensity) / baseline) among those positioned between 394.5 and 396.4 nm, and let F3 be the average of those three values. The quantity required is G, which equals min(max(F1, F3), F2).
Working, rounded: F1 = 0.24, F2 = -0.016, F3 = 0.11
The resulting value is -0.02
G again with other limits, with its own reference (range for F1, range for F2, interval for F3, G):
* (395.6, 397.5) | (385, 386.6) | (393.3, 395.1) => 0.22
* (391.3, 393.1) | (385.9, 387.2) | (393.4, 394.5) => 0.12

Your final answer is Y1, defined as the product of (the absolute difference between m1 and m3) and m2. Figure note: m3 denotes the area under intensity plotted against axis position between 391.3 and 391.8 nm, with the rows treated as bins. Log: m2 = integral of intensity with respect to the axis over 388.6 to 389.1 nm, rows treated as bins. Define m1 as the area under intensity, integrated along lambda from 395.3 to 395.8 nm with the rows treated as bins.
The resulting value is 29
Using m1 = 26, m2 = 17.6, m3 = 28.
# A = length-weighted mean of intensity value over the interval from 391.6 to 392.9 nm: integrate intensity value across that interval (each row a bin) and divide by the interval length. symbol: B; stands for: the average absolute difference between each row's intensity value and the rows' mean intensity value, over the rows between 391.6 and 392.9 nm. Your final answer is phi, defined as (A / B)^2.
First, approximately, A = 50.0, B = 5.8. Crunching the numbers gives 74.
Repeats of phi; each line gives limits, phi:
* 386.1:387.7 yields 34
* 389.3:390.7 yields 67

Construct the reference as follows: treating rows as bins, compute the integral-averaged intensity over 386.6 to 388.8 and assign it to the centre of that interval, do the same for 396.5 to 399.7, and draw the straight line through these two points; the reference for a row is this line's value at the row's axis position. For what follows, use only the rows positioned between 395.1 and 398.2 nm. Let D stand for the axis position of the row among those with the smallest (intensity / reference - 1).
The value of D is 396.816 nm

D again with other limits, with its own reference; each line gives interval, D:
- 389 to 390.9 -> 389.035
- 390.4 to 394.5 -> 393.359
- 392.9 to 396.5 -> 393.359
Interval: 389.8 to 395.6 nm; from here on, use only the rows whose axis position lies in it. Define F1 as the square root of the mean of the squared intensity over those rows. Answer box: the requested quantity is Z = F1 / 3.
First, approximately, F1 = 48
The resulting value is 16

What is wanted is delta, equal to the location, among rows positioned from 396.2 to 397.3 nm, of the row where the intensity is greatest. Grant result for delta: 396.268 nm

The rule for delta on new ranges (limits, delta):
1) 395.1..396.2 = 395.357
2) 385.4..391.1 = 386.713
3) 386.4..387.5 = 386.713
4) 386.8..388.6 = 387.962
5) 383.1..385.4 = 384.759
